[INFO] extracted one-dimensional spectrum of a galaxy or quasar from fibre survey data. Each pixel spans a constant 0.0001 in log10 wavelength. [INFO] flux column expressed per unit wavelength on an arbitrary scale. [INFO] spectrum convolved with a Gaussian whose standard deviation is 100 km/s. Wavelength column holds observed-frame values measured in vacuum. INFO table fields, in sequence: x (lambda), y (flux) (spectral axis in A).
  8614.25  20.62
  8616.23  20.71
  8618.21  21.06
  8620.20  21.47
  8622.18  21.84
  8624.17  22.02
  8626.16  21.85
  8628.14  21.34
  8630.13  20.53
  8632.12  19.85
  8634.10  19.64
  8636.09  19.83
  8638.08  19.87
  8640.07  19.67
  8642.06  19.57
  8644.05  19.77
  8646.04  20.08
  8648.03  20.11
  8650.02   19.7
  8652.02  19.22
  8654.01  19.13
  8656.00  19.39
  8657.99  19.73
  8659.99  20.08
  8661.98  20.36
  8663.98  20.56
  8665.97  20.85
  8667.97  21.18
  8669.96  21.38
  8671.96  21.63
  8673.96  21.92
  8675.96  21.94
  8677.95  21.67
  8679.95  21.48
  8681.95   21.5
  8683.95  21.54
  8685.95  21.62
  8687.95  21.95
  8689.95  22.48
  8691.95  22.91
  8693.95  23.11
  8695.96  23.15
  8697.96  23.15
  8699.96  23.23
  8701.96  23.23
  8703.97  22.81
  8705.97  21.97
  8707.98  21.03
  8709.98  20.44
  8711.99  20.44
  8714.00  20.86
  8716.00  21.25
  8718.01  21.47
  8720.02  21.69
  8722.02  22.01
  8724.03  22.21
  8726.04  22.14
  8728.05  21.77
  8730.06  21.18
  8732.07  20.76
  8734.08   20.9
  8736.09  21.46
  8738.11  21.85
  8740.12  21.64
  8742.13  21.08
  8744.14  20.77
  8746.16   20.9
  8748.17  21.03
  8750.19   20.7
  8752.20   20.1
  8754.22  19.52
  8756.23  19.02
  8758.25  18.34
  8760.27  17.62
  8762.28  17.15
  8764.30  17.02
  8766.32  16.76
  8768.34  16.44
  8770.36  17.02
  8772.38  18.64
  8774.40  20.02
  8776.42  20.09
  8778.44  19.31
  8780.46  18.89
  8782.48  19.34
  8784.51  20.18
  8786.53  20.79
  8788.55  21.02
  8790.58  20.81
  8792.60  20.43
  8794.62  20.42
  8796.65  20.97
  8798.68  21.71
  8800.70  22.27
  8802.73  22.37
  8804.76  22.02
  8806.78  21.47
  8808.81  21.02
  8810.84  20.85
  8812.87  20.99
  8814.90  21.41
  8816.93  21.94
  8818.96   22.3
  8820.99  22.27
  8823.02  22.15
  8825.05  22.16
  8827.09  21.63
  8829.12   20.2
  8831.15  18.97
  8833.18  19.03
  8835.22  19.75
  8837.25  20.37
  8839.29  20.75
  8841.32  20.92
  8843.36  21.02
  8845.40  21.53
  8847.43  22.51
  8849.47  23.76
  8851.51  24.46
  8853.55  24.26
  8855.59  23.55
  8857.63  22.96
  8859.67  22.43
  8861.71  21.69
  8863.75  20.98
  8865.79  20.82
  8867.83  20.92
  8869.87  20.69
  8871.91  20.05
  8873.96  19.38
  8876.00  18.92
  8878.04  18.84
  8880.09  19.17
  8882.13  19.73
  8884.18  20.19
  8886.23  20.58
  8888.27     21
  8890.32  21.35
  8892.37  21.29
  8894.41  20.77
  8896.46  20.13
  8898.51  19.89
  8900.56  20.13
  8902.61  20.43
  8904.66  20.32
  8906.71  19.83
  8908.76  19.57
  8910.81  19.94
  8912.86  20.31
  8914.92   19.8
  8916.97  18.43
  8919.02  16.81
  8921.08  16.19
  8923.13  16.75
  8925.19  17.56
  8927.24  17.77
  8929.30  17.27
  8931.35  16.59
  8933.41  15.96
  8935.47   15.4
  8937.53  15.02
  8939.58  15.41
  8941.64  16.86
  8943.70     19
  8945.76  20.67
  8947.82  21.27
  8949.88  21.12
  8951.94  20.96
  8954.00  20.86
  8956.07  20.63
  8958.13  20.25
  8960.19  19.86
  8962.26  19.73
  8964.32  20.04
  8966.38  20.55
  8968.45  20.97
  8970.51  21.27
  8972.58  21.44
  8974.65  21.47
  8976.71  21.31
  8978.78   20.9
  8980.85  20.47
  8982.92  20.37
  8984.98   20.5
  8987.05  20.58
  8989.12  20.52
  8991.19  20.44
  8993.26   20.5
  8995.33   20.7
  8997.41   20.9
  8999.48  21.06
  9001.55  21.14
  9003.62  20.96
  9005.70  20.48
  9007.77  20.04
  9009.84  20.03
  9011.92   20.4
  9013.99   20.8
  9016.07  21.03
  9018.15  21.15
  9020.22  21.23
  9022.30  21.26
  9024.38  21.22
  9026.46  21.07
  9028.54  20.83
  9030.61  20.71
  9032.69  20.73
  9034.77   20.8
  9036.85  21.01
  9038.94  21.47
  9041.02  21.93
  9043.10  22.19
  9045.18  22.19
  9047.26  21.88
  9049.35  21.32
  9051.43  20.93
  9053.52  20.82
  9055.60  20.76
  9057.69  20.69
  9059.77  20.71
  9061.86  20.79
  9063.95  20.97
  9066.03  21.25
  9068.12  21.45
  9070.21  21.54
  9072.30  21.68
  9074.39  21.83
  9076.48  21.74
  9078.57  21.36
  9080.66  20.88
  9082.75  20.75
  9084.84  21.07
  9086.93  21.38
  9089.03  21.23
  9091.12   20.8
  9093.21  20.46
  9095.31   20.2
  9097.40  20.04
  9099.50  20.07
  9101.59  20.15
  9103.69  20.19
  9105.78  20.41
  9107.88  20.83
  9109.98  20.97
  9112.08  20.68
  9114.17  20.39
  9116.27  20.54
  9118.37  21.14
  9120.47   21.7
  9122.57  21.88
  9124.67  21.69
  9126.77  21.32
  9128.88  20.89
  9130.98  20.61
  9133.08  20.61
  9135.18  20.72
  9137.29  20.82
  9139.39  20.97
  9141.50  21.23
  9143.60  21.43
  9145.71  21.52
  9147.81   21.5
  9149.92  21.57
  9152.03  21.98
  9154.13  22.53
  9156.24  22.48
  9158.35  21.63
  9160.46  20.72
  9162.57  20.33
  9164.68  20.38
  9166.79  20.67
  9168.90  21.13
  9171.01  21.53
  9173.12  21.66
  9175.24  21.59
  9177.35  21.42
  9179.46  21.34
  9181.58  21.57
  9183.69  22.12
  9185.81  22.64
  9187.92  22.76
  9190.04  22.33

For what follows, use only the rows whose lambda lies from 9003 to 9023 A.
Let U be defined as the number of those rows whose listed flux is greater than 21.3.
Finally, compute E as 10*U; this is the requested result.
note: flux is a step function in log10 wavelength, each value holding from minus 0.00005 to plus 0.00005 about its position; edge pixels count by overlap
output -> 0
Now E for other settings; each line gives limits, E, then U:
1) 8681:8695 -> 70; 7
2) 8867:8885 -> 0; 0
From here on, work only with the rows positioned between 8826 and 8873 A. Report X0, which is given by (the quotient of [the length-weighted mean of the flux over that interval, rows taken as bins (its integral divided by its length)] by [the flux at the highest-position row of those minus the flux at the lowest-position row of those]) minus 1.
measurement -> -15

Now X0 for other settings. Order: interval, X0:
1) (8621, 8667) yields -21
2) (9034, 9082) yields 265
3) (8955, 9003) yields 40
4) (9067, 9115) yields -21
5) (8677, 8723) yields 64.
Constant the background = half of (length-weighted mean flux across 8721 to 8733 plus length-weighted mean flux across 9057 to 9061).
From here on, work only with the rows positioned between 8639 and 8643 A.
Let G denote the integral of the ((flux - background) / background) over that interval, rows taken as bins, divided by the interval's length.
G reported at -0.07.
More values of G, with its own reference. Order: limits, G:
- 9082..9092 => -0.01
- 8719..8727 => 0.04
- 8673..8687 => 0.02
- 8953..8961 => -0.04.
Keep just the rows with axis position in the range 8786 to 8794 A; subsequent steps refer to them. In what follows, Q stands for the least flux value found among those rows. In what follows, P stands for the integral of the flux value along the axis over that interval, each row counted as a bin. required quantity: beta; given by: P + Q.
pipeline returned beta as 187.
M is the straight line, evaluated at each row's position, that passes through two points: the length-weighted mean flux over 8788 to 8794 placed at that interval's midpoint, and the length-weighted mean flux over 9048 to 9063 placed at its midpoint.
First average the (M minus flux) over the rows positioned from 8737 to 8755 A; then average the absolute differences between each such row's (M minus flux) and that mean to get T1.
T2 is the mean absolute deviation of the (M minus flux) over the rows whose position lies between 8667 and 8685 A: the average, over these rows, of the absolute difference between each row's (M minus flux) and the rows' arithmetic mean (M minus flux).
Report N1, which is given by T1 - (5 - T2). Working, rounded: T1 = 0.51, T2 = 0.19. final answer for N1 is -4.31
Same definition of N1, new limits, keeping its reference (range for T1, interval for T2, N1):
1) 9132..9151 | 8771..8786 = -4.16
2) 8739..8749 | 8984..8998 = -4.66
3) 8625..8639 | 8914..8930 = -3.47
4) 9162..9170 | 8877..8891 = -3.98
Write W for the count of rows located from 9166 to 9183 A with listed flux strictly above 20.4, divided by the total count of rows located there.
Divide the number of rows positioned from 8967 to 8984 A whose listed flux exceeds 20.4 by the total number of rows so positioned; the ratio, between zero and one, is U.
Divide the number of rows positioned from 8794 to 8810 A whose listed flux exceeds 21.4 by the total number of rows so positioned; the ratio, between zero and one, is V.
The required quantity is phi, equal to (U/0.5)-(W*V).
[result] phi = 1.1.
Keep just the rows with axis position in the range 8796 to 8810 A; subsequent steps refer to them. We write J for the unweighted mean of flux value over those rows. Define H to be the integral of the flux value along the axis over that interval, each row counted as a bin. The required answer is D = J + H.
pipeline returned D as 325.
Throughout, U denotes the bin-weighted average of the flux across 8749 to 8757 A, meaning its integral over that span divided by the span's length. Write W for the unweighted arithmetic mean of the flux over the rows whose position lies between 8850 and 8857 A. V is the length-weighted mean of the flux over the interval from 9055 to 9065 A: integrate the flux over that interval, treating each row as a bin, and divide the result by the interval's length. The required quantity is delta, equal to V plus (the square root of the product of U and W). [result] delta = 42.7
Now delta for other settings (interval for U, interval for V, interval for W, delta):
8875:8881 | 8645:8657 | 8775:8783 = 38.8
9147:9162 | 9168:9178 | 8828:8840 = 42.2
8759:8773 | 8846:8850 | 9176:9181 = 42.1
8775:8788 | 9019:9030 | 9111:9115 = 41.3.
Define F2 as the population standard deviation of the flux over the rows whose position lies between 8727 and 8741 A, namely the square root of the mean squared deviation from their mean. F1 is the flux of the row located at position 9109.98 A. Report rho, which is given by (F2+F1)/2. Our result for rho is 10.7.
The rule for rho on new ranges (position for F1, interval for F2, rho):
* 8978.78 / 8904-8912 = 10.6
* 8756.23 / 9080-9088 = 9.6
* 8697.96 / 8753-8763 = 12.0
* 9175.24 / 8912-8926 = 11.5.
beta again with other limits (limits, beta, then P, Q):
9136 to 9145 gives 211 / 190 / 20.82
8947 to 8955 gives 189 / 168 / 20.86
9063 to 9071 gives 191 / 170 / 20.97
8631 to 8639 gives 178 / 159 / 19.64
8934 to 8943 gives 157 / 142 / 15.02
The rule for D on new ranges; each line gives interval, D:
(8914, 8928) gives 264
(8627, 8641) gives 302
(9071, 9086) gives 341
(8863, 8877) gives 304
